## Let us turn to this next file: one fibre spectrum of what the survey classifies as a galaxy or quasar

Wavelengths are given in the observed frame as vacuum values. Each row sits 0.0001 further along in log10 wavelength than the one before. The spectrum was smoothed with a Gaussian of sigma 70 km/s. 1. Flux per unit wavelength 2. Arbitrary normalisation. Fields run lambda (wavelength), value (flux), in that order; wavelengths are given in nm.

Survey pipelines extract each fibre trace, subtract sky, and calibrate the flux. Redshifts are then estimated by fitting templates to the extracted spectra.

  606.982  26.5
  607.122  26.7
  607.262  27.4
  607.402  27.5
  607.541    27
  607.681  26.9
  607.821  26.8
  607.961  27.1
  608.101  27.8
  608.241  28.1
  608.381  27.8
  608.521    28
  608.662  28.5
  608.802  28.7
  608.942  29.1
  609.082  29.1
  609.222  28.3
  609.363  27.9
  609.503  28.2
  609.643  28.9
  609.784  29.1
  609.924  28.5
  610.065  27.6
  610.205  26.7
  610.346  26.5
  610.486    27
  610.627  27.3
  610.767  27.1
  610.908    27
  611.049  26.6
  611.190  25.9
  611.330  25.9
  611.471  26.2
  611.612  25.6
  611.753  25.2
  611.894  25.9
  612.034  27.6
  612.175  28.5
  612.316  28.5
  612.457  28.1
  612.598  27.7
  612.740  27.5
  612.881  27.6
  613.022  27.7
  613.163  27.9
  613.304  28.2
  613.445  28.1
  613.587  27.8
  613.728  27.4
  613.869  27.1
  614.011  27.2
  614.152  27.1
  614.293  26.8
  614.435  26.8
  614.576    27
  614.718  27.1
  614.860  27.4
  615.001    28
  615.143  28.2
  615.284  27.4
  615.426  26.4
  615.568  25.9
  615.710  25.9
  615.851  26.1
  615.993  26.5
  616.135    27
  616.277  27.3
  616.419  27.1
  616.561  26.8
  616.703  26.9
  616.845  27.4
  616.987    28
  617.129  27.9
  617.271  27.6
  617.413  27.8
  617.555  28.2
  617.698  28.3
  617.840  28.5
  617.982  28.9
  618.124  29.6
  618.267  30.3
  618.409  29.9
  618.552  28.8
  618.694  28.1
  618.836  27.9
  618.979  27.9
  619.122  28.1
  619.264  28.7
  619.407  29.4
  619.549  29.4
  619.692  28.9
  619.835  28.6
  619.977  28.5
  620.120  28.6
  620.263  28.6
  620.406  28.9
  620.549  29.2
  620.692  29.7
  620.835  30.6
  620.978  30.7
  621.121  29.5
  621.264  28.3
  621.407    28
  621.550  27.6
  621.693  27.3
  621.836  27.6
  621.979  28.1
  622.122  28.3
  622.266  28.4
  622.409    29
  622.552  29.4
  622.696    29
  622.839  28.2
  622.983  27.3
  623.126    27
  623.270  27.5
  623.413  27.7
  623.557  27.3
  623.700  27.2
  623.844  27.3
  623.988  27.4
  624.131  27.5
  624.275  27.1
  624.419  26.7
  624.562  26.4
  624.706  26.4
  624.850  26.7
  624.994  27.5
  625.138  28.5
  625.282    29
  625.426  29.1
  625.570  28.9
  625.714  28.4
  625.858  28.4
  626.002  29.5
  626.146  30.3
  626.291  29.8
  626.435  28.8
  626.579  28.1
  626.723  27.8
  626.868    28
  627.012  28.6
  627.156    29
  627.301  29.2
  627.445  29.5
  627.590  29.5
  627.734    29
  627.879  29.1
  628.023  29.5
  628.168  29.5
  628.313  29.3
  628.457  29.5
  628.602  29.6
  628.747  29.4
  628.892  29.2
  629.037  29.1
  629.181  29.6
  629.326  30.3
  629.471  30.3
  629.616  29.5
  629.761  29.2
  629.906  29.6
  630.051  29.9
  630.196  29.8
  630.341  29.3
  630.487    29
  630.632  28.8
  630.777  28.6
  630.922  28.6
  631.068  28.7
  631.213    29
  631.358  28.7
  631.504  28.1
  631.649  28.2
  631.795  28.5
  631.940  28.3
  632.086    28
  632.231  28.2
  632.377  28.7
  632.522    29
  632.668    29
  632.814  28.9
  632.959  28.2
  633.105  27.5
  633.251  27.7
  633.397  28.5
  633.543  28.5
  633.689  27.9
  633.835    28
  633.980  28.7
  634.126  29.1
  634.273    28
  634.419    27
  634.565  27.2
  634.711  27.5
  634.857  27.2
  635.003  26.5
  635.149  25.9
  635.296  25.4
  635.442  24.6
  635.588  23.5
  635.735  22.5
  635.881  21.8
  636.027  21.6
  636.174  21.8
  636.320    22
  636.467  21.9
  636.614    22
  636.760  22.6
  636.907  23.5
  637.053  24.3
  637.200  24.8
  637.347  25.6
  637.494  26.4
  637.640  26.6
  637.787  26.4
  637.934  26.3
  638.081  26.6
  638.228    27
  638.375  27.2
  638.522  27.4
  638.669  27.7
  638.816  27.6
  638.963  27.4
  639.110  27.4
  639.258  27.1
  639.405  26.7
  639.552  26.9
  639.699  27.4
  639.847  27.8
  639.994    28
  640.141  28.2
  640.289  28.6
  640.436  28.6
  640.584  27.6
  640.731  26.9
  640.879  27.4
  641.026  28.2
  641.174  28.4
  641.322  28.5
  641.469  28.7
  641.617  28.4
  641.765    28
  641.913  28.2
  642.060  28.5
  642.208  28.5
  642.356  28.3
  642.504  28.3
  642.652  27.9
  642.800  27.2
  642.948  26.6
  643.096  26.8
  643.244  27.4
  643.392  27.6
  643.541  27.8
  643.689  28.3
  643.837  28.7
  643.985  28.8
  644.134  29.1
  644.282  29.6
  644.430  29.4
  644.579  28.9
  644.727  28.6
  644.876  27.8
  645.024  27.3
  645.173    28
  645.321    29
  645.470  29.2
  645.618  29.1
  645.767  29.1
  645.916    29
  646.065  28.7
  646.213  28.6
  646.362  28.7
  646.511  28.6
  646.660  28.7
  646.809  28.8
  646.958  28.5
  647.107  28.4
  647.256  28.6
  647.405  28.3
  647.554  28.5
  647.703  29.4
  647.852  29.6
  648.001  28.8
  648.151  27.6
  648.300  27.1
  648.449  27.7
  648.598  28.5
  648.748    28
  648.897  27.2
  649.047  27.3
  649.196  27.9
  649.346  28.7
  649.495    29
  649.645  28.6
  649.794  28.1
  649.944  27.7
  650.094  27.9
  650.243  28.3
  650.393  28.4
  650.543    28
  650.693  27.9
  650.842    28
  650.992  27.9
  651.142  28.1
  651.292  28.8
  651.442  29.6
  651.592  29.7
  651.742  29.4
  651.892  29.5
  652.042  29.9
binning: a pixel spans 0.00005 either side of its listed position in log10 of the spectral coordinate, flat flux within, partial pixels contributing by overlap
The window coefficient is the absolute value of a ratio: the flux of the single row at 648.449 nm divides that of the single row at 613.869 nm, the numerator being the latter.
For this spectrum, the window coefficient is 0.98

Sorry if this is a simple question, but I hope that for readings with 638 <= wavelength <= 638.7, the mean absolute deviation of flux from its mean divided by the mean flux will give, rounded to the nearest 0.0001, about 0.0112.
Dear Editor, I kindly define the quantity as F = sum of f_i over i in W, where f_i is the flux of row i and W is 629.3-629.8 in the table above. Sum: 119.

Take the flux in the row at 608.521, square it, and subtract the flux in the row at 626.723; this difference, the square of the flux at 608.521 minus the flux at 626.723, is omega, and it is 756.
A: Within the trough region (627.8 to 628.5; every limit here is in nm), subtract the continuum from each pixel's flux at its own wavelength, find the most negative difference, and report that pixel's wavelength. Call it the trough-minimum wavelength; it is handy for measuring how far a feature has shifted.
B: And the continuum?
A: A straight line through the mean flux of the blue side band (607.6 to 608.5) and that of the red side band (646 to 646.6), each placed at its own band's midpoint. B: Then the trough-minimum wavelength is 627.879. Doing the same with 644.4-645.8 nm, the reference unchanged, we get 645.024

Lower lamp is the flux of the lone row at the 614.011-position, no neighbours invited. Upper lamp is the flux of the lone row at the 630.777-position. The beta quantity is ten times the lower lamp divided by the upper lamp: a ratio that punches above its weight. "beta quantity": 9.5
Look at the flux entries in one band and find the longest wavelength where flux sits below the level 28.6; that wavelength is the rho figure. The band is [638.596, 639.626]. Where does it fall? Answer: 639.552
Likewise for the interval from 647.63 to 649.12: 649.047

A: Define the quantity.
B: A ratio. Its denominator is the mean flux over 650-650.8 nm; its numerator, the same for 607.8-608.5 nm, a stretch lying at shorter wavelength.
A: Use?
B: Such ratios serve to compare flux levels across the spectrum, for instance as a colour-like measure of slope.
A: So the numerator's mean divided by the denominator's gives 0.98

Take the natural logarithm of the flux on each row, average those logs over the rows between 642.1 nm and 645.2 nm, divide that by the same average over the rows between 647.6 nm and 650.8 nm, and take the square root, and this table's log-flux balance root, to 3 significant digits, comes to 1.00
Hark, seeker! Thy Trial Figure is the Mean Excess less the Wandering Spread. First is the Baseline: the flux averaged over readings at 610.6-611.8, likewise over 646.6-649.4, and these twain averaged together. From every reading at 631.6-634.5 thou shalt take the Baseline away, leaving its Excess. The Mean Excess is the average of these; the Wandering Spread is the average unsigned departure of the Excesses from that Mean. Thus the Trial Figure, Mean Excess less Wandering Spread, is 0.6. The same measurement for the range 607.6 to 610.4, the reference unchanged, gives 0.0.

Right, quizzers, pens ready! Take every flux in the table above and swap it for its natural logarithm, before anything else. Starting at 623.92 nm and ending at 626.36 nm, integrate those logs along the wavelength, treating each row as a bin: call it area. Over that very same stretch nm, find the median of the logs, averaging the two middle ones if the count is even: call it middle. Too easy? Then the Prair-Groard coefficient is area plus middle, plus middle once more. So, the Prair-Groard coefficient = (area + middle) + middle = 15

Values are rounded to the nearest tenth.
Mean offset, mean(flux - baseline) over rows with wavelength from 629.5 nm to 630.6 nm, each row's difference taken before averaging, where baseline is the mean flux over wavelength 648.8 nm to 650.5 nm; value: 1.4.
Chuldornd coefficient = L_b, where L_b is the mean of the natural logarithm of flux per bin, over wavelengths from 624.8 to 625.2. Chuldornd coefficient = 3.32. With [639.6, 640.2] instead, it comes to 3.33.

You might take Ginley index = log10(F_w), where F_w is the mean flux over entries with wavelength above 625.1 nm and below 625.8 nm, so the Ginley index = 1.46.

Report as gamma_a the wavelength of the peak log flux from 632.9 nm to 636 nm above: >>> 634.126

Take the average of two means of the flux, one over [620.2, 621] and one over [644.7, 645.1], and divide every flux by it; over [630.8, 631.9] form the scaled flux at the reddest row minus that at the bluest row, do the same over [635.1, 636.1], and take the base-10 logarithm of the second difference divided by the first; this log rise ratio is 1.6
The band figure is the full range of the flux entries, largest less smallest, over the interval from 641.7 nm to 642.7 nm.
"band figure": 0.60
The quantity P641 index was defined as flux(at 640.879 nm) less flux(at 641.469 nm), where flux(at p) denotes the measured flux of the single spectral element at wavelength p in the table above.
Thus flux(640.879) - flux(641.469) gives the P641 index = -1.3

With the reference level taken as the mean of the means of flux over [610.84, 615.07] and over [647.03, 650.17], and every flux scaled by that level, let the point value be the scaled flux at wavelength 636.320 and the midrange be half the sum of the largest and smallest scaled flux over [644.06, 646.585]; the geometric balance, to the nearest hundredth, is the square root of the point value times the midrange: 0.90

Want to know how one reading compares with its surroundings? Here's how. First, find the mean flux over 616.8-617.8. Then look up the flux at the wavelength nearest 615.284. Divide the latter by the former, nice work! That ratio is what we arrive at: 0.98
